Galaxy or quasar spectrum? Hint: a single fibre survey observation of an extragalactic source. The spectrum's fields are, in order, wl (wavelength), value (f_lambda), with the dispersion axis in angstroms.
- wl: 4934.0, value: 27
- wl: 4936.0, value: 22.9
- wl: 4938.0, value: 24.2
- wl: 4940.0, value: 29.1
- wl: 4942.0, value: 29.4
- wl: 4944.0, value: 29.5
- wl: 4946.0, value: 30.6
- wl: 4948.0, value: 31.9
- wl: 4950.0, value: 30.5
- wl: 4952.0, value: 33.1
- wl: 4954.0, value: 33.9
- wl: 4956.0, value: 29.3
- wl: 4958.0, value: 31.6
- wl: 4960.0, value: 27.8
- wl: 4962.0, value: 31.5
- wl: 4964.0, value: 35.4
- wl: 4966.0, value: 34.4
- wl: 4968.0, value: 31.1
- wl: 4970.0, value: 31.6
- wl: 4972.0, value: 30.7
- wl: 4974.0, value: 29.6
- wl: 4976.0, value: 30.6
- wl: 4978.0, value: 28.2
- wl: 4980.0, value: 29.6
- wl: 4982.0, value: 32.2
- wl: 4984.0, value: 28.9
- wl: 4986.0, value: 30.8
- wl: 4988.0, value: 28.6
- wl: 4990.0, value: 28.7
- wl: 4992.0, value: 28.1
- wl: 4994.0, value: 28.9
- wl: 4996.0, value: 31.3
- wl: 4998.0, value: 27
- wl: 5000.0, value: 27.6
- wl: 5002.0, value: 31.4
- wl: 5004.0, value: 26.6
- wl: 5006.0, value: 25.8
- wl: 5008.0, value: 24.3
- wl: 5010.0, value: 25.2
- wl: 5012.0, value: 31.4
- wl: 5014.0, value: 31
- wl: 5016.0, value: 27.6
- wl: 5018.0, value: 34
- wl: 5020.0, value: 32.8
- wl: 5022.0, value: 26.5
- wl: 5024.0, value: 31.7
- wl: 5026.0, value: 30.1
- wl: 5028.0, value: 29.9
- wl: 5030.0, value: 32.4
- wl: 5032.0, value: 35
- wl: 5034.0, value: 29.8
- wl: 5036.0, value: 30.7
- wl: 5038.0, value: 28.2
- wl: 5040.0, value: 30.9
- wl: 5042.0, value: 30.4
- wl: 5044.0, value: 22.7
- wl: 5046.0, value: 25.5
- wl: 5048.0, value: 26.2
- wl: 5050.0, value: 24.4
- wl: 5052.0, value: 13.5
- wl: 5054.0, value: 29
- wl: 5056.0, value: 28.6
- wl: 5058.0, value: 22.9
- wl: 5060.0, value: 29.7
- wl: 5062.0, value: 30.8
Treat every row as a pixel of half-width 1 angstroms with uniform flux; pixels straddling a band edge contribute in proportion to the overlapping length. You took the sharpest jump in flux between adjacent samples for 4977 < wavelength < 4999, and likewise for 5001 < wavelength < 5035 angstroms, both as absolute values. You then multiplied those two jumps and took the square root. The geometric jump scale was 5.2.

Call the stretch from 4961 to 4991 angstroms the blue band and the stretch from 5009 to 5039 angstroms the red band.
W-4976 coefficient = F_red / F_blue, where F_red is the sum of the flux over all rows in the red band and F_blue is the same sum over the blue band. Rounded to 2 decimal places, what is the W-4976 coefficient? 0.99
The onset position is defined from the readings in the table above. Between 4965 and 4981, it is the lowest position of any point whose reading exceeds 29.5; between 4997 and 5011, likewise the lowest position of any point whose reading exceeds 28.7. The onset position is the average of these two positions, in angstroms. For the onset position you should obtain 4984 angstroms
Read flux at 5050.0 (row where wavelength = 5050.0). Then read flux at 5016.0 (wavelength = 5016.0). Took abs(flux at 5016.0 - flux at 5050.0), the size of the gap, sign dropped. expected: 3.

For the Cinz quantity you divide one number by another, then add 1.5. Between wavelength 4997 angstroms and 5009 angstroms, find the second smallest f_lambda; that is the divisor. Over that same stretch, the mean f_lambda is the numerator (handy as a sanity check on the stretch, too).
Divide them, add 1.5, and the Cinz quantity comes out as 2.55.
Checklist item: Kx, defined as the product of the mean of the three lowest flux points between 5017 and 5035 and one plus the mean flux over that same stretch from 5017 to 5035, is 930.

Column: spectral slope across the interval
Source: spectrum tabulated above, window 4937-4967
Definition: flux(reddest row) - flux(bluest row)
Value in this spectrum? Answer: 10.2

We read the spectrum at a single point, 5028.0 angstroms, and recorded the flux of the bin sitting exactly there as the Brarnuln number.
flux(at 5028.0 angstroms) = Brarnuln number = 29.9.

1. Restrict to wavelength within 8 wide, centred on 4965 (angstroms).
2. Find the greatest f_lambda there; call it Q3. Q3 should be 35.4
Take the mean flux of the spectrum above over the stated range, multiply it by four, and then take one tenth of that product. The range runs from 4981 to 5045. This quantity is 11.8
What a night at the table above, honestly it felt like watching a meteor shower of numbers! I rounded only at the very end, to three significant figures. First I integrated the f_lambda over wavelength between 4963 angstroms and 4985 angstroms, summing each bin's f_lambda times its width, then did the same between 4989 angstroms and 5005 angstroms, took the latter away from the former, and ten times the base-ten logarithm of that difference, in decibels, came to 23.5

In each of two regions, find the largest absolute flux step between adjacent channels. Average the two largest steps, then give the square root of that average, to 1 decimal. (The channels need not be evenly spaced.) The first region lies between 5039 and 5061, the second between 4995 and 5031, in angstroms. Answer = 3.3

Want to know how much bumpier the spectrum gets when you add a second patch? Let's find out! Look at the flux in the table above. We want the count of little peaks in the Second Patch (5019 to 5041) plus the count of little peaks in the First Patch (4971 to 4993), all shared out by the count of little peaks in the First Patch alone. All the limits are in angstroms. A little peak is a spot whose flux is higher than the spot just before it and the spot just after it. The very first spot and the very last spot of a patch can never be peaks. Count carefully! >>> 1.75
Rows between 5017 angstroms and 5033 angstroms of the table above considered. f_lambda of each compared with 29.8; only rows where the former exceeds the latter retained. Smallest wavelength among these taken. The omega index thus 5018.0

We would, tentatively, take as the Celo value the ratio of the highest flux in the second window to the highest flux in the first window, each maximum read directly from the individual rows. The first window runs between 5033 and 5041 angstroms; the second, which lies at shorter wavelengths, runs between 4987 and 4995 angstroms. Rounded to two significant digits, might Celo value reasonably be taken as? 0.94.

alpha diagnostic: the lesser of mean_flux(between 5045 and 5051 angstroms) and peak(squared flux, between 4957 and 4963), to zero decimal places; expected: 25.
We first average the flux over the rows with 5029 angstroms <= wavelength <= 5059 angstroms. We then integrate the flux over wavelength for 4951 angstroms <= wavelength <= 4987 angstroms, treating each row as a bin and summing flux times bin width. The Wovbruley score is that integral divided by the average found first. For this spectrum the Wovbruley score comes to 41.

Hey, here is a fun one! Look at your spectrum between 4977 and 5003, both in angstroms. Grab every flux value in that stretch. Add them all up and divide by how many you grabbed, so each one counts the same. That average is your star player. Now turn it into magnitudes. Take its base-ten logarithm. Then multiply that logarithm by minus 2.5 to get -3.668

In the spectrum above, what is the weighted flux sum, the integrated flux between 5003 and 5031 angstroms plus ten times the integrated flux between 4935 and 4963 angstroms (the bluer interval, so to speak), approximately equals 9125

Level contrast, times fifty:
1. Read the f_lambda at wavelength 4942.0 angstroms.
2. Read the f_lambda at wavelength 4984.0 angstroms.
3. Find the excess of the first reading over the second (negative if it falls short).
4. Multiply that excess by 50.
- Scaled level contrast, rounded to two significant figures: 25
